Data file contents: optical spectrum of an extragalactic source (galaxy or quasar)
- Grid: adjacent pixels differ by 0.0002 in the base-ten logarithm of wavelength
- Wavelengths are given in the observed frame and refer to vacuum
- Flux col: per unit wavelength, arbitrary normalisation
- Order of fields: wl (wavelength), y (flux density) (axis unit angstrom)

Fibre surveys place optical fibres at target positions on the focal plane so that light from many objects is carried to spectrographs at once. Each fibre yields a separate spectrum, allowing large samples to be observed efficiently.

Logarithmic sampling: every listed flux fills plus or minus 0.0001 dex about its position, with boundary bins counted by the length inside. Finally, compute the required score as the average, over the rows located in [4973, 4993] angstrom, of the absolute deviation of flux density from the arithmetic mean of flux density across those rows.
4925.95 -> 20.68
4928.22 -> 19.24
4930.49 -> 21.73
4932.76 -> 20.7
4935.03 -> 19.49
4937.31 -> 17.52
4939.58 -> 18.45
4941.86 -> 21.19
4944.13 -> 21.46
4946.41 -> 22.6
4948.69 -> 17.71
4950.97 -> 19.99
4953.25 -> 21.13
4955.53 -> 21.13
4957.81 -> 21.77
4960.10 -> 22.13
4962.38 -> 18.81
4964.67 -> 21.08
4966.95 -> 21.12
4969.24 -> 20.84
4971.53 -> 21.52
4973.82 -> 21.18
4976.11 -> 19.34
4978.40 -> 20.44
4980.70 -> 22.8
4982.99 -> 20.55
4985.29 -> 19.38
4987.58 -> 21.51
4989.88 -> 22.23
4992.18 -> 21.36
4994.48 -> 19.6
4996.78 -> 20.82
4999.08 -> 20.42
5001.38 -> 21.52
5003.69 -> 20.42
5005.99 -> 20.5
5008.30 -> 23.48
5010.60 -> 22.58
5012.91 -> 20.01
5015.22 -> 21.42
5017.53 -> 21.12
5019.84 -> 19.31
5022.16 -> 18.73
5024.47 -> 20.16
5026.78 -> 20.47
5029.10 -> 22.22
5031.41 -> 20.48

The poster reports 0.9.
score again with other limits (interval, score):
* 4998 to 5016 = 1.0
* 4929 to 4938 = 1.4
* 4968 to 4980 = 0.6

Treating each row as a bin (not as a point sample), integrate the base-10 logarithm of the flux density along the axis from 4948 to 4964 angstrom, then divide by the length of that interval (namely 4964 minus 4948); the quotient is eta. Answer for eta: 1.310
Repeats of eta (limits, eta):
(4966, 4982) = 1.322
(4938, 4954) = 1.305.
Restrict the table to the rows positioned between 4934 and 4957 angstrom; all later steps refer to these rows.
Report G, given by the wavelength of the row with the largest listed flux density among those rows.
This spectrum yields 4946.41 angstrom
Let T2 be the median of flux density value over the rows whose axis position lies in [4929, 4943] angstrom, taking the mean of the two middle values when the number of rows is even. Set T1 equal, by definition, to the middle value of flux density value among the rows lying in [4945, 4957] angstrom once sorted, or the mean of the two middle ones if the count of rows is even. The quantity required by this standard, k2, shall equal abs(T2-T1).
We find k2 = 1.0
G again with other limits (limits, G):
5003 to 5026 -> 5008.30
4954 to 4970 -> 4960.10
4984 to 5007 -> 4989.88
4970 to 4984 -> 4980.70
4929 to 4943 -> 4930.49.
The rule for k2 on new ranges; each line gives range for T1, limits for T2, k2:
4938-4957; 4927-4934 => 0.4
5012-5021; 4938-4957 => 0.6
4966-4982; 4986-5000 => 0.0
